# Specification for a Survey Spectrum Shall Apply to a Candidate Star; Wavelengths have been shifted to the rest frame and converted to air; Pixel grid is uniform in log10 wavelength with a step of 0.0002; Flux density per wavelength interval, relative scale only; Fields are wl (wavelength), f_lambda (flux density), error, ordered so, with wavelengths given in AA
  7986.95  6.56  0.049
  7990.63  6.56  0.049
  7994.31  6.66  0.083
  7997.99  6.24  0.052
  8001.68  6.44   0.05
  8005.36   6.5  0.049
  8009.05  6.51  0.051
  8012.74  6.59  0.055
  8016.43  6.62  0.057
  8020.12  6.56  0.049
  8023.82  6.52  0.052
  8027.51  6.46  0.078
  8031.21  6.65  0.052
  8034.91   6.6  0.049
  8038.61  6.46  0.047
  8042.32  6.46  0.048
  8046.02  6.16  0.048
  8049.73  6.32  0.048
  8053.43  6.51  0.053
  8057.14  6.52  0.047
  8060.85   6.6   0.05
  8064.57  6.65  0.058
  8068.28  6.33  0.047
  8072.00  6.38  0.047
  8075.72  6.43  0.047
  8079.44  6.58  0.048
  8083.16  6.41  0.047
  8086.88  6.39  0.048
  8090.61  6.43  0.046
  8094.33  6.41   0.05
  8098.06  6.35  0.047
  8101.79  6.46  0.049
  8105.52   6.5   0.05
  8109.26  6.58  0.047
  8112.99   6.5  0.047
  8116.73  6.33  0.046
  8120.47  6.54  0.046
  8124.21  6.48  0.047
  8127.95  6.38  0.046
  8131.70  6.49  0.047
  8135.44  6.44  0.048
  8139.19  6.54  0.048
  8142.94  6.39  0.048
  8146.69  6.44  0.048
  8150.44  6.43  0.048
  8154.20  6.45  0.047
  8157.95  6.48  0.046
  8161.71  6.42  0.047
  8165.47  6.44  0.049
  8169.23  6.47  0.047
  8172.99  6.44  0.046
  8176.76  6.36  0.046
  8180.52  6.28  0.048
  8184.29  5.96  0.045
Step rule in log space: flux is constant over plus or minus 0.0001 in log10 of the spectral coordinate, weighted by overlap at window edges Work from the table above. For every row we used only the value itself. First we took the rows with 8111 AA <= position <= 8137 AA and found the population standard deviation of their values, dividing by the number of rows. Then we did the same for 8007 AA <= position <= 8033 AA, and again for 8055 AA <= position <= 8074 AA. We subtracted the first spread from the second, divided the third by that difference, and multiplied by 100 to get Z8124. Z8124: -1934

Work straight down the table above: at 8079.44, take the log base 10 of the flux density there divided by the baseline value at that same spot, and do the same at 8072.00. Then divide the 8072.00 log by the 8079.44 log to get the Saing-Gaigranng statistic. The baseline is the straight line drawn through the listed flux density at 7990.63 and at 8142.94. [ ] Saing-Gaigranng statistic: -0.8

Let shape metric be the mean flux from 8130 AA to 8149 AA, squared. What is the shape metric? 41.7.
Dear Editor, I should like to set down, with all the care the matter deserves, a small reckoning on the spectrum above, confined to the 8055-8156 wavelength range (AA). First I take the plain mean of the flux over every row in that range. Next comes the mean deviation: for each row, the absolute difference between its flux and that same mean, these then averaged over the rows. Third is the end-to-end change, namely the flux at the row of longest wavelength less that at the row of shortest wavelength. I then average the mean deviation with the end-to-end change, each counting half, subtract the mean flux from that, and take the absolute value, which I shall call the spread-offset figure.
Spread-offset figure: 6.46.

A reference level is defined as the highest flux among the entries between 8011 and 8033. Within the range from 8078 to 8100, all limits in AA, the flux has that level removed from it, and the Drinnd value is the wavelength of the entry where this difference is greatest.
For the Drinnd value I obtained 8079.44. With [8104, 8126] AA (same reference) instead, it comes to 8109.26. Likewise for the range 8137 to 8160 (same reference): 8139.19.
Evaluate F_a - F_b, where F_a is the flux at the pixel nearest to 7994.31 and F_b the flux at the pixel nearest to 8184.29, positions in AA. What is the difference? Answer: 0.70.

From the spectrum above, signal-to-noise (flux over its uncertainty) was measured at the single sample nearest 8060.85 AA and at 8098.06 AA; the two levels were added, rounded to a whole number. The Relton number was 267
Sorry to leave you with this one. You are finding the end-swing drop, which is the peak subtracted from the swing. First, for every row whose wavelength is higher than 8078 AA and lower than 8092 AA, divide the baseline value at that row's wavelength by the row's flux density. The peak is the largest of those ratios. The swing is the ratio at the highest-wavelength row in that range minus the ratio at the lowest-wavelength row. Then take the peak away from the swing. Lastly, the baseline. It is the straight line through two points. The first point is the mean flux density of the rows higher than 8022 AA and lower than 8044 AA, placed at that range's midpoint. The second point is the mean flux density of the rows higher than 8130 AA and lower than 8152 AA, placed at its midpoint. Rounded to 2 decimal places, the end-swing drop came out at -0.99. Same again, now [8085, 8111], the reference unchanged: -1.05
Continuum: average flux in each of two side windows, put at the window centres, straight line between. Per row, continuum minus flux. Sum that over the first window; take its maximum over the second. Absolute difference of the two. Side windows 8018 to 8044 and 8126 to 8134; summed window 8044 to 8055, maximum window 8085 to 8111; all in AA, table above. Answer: 0.43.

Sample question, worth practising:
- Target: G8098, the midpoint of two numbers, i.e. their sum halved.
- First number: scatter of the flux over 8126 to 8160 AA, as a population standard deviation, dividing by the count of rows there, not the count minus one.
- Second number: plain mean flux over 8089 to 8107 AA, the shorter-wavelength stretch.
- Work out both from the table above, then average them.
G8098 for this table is 3.24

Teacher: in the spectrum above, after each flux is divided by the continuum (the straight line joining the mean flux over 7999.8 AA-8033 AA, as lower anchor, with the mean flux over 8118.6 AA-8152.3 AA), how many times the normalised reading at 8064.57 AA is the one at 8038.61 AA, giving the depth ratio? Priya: 0.97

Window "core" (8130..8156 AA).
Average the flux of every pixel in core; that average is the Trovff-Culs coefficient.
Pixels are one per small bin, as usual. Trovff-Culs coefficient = 6.45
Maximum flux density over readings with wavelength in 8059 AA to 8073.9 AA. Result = 6.65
